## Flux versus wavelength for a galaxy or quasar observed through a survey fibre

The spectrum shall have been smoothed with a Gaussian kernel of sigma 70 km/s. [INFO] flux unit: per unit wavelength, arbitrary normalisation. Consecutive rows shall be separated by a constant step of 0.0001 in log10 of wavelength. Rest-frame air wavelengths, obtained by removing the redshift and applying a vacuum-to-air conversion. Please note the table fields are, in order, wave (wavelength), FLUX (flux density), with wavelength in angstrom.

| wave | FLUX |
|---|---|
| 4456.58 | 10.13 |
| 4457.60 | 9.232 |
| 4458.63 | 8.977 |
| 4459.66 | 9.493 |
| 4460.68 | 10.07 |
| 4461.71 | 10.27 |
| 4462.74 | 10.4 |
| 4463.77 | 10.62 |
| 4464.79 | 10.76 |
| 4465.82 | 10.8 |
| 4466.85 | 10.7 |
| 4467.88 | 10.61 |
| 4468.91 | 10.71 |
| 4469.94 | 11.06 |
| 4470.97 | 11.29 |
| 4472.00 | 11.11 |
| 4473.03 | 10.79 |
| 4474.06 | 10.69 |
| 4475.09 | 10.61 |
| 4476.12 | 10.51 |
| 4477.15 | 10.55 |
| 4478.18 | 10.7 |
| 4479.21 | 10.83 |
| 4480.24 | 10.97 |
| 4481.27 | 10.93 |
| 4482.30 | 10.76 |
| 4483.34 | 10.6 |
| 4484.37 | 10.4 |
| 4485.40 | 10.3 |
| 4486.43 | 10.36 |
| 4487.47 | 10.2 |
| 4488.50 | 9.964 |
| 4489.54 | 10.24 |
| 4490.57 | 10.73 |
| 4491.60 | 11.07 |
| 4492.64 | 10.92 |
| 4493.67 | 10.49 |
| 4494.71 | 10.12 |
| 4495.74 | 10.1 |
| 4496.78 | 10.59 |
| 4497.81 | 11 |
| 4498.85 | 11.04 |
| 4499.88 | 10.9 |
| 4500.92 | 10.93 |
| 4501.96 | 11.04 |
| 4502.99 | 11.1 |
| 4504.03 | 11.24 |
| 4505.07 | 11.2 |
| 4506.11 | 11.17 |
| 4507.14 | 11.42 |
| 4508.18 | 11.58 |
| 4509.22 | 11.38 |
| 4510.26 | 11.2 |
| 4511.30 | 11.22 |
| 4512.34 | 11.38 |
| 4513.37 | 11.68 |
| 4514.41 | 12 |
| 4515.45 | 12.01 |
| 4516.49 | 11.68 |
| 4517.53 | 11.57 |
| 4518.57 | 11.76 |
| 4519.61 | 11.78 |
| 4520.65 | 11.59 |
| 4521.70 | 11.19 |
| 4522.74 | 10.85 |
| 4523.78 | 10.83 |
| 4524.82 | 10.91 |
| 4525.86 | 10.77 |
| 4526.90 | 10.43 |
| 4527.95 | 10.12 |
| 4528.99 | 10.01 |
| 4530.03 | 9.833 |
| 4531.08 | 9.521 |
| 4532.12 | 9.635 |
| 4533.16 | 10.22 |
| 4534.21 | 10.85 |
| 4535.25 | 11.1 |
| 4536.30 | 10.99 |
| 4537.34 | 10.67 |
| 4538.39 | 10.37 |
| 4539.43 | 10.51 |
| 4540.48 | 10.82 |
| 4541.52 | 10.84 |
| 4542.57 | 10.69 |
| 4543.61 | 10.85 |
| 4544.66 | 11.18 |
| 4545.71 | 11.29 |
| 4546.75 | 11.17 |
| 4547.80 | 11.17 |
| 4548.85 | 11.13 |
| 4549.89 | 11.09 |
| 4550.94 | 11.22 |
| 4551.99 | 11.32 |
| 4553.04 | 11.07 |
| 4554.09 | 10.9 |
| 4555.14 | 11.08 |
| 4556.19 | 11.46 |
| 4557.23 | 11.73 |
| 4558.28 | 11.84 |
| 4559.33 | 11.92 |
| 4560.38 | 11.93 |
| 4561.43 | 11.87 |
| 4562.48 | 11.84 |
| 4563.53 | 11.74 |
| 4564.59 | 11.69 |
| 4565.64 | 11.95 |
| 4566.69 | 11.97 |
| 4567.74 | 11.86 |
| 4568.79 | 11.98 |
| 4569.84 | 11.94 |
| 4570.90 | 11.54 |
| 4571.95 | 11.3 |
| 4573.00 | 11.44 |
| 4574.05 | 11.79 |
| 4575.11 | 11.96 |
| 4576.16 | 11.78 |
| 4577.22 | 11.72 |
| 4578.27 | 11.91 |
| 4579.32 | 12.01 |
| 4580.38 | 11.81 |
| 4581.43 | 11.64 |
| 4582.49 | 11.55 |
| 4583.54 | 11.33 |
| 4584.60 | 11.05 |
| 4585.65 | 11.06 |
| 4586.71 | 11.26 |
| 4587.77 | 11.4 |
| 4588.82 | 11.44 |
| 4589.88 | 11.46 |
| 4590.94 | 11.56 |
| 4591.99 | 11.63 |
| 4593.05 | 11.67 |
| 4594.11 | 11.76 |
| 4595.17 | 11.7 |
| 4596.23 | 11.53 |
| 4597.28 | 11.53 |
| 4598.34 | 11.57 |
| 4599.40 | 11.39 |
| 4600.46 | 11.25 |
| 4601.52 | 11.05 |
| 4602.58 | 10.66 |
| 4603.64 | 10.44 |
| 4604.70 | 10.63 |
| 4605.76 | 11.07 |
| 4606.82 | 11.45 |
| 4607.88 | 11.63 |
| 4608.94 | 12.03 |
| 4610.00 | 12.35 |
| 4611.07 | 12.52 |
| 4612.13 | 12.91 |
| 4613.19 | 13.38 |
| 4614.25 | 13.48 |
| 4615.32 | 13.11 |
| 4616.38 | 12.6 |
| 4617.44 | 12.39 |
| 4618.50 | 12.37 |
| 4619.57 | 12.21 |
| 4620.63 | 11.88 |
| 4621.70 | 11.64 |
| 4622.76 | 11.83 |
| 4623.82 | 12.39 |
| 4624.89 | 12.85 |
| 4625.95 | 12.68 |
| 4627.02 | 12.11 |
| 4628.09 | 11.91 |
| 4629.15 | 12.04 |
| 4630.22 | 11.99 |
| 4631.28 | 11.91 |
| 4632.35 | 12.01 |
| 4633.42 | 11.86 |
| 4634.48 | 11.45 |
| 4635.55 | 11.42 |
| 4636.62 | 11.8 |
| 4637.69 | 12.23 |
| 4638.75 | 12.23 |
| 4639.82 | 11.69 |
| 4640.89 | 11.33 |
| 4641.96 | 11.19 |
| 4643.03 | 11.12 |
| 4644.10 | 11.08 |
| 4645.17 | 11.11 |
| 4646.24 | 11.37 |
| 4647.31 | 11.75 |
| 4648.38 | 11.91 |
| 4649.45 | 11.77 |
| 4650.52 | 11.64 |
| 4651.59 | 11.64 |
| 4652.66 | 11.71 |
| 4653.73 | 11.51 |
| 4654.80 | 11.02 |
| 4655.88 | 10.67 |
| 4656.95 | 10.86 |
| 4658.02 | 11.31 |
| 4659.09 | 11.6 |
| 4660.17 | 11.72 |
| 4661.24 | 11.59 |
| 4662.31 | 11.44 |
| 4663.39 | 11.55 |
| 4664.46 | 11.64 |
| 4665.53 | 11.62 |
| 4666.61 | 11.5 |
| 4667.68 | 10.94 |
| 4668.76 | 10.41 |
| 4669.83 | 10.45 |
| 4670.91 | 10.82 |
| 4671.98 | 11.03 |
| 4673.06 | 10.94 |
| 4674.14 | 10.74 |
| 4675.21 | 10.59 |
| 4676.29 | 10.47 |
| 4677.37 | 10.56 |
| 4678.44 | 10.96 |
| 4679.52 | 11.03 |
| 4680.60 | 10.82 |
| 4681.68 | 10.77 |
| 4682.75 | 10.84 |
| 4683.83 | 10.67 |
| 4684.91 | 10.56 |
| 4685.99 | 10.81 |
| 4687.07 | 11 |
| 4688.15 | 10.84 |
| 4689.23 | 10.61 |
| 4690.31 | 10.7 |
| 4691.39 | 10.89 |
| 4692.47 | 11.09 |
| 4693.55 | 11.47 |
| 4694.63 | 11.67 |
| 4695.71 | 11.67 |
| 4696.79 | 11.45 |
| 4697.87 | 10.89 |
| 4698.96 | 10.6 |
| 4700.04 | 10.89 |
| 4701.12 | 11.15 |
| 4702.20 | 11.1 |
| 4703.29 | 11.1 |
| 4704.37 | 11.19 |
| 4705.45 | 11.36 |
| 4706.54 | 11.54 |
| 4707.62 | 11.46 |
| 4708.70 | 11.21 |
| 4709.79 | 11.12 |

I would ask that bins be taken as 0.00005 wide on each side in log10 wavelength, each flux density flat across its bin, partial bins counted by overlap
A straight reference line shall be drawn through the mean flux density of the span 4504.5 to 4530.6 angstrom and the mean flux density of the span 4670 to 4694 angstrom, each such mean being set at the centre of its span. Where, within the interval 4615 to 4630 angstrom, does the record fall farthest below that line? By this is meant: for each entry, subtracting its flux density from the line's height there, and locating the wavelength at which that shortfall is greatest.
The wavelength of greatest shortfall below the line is 4621.70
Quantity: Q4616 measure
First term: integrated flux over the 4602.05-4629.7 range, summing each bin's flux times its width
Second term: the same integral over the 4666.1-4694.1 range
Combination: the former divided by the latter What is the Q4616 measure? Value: 1.10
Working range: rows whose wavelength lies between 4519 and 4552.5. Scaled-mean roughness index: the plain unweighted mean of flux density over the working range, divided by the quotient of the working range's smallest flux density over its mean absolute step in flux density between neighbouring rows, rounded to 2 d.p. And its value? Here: 0.23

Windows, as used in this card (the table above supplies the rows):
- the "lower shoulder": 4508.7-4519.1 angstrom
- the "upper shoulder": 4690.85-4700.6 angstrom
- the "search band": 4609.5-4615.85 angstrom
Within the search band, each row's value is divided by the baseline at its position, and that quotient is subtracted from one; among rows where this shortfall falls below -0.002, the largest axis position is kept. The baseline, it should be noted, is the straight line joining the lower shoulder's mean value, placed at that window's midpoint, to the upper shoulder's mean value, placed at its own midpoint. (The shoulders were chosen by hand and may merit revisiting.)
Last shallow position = 4615.32 angstrom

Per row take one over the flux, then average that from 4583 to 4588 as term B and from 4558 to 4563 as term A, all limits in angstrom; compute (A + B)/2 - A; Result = 0.0025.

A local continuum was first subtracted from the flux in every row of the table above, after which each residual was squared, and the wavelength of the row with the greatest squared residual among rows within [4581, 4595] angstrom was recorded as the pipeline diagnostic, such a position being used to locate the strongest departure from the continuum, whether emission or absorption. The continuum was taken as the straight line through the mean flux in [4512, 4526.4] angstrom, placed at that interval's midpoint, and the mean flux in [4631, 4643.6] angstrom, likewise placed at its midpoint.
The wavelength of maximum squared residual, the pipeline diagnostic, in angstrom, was 4584.60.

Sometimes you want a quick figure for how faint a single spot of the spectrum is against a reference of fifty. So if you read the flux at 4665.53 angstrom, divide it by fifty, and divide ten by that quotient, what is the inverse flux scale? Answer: 43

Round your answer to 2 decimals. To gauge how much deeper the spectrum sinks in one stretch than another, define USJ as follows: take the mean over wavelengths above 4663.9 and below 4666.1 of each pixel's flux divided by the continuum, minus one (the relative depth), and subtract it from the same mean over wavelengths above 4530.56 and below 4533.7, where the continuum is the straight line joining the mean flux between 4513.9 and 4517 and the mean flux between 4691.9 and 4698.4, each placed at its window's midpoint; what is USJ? -0.19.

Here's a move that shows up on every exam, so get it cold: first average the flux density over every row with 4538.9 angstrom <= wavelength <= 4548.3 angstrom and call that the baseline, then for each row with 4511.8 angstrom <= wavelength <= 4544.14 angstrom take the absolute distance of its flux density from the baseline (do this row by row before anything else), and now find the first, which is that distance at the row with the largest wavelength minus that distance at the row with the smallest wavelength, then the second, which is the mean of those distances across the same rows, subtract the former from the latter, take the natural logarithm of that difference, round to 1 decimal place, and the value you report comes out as -0.1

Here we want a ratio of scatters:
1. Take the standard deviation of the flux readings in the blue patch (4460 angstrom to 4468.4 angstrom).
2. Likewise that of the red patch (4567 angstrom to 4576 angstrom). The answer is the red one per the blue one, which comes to 1.0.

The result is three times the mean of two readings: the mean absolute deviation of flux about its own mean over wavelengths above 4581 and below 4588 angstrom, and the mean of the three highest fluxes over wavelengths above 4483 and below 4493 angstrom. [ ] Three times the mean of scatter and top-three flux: 16.6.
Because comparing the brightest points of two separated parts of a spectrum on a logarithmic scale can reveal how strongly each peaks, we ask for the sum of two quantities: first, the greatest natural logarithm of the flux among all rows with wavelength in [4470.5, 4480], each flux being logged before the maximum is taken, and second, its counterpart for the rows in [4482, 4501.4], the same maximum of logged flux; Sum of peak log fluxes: 4.83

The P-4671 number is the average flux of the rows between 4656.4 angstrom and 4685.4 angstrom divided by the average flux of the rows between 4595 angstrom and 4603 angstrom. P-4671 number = 0.97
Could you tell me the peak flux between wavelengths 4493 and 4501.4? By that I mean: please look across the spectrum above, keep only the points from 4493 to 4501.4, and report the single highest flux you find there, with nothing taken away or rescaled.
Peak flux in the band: 11.04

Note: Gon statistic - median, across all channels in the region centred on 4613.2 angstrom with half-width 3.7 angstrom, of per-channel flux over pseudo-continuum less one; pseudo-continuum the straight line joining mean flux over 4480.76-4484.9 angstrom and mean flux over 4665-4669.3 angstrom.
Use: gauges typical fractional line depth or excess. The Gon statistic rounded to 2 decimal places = 0.18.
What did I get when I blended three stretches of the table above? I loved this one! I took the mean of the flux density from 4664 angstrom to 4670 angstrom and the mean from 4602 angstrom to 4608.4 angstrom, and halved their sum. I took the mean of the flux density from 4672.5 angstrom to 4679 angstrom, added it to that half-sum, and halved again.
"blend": 10.9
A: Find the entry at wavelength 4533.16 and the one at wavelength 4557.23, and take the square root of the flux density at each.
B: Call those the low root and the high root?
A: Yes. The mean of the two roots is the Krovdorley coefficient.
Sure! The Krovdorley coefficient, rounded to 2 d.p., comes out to 3.31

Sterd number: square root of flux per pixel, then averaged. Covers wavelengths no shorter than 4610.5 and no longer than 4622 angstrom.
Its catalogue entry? 3.55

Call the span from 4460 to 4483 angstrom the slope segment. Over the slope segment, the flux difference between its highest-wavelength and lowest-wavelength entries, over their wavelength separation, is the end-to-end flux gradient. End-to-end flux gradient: 0.03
